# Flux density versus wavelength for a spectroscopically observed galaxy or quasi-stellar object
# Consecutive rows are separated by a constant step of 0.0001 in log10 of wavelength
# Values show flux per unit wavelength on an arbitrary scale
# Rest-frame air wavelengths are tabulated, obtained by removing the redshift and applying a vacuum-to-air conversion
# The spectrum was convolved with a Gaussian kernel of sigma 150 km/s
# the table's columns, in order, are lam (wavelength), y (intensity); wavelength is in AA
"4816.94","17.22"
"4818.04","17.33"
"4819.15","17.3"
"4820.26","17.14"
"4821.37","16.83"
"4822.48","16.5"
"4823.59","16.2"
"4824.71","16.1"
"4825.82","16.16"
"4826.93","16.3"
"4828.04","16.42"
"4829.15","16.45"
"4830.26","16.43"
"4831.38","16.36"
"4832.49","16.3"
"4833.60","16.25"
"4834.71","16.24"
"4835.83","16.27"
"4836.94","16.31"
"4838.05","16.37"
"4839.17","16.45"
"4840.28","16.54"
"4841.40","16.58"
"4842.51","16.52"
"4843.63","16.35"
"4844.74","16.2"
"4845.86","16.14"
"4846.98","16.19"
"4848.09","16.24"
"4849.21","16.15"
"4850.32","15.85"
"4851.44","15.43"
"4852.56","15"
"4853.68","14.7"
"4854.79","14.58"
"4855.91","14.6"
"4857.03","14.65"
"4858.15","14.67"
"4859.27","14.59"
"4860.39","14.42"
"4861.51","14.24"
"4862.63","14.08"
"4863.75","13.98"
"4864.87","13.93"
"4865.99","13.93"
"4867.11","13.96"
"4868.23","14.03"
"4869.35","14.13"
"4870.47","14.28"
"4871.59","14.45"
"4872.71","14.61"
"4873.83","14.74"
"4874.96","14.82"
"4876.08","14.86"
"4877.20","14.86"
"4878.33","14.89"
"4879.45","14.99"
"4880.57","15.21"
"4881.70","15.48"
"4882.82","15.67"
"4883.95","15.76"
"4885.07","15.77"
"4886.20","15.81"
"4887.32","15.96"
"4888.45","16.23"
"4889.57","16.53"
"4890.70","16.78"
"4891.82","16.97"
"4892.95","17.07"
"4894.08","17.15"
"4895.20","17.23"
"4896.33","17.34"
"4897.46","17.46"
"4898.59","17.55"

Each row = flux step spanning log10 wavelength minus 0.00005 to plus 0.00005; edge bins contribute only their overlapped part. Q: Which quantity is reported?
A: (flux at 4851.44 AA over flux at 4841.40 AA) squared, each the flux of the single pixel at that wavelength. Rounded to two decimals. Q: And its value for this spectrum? 0.87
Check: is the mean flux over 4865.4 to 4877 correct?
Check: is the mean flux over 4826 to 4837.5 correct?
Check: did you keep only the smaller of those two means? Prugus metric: 14.4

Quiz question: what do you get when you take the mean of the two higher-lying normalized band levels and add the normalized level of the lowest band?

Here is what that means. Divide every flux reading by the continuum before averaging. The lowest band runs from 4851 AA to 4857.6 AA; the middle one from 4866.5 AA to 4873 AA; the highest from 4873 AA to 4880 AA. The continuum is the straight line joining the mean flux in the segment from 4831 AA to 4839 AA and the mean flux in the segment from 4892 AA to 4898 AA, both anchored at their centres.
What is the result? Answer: 1.75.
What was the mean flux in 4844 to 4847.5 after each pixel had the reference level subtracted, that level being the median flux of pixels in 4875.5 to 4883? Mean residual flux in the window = 1.2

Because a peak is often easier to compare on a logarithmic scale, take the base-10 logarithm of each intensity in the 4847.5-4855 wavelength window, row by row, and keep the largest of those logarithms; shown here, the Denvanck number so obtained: 1.21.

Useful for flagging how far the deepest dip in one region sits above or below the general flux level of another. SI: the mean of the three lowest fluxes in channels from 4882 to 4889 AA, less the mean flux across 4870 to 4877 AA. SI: 1.1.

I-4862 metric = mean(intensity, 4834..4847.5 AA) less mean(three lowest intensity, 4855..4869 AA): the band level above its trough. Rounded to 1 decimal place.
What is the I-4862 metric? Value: 2.4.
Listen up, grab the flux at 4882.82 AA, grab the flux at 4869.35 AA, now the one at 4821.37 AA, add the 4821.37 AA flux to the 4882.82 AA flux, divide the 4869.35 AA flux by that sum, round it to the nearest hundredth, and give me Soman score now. 0.43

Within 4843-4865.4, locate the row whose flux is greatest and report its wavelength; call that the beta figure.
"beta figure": 4843.63 AA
